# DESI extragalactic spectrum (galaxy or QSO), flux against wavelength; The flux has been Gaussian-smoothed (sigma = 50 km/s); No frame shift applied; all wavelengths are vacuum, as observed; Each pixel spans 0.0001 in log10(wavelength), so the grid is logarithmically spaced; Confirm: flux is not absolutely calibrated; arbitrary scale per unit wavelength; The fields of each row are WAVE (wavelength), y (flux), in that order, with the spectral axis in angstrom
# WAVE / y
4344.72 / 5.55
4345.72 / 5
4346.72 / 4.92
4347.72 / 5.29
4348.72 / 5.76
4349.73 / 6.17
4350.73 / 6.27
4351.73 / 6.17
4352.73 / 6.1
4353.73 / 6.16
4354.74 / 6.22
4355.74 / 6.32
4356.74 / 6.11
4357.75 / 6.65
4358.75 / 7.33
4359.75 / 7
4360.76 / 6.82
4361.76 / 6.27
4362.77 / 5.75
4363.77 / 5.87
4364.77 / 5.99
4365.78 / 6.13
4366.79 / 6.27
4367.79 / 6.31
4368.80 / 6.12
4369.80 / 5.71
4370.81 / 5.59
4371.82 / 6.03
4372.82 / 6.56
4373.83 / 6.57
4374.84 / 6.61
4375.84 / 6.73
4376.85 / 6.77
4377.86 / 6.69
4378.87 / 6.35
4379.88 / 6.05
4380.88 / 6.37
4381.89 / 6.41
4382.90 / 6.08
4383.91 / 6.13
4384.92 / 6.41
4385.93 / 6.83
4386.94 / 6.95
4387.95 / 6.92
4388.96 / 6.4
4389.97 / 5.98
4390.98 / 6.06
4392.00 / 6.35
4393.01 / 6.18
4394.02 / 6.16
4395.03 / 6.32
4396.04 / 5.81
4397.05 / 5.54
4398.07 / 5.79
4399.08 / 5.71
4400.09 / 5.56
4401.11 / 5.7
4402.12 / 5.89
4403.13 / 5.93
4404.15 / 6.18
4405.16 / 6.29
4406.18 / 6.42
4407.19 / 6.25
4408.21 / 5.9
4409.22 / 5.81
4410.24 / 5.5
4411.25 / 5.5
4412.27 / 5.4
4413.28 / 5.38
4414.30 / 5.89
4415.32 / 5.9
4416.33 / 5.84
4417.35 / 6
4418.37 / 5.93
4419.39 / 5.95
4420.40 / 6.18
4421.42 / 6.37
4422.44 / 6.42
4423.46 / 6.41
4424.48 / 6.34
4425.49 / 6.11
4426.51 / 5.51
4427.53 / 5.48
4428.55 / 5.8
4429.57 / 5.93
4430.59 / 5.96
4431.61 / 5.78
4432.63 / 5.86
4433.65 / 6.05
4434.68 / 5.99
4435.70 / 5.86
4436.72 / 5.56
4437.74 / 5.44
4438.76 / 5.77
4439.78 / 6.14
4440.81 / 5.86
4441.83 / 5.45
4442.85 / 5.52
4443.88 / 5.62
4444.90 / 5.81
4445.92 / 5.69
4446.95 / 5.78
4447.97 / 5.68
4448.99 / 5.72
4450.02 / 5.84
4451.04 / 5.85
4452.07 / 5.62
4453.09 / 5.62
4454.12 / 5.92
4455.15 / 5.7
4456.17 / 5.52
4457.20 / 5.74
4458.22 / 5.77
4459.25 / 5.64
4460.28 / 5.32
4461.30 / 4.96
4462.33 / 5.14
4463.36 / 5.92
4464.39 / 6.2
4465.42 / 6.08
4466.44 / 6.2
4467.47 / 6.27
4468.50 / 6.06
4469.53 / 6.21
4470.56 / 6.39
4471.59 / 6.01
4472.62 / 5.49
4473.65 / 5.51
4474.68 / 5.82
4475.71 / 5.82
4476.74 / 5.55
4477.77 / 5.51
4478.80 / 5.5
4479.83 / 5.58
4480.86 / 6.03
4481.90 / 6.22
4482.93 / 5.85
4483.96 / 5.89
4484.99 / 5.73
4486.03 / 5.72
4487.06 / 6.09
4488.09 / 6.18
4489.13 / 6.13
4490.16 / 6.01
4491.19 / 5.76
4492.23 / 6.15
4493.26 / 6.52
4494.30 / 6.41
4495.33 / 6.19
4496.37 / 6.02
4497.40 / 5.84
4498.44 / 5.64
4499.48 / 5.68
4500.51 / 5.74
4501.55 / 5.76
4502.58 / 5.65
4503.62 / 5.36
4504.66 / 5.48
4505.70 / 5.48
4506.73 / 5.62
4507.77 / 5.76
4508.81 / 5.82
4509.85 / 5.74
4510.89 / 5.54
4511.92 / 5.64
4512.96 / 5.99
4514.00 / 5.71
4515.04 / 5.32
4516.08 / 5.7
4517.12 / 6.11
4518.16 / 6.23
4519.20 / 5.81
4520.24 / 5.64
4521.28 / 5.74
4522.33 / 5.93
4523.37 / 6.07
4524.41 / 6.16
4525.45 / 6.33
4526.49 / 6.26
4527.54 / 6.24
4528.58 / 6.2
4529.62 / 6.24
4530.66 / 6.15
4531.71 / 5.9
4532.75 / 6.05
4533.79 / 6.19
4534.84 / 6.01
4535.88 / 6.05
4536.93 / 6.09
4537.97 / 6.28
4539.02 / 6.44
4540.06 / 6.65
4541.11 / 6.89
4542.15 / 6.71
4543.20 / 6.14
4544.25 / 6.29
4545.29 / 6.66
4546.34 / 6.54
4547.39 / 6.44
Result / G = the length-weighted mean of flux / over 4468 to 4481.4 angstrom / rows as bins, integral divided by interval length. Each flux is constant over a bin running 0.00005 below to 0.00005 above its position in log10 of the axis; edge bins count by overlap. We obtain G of 5.80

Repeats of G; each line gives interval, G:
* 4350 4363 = 6.41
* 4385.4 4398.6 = 6.25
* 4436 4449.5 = 5.70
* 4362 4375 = 6.10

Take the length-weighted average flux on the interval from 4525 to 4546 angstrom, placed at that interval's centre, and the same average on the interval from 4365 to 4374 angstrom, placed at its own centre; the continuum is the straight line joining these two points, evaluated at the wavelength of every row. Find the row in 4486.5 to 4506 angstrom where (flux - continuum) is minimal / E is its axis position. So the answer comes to 4503.62 angstrom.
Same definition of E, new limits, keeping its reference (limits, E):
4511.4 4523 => 4515.04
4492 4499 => 4498.44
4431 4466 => 4461.30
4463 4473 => 4472.62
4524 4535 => 4531.71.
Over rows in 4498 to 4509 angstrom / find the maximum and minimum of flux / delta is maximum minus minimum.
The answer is 0.46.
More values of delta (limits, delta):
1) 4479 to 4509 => 1.16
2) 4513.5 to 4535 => 1.01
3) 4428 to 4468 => 1.31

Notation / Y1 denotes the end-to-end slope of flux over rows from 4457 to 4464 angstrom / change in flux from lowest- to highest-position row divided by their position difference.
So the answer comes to 0.03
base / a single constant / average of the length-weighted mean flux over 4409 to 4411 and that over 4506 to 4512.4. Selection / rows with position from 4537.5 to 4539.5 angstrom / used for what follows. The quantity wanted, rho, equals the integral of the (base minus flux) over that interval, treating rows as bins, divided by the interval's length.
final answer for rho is -0.7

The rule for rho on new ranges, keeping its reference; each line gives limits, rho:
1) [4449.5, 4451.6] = -0.2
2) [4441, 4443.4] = 0.1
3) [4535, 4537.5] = -0.4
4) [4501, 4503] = -0.1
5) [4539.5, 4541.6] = -1.1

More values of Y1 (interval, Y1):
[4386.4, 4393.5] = -0.13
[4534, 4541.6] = 0.14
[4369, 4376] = 0.17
